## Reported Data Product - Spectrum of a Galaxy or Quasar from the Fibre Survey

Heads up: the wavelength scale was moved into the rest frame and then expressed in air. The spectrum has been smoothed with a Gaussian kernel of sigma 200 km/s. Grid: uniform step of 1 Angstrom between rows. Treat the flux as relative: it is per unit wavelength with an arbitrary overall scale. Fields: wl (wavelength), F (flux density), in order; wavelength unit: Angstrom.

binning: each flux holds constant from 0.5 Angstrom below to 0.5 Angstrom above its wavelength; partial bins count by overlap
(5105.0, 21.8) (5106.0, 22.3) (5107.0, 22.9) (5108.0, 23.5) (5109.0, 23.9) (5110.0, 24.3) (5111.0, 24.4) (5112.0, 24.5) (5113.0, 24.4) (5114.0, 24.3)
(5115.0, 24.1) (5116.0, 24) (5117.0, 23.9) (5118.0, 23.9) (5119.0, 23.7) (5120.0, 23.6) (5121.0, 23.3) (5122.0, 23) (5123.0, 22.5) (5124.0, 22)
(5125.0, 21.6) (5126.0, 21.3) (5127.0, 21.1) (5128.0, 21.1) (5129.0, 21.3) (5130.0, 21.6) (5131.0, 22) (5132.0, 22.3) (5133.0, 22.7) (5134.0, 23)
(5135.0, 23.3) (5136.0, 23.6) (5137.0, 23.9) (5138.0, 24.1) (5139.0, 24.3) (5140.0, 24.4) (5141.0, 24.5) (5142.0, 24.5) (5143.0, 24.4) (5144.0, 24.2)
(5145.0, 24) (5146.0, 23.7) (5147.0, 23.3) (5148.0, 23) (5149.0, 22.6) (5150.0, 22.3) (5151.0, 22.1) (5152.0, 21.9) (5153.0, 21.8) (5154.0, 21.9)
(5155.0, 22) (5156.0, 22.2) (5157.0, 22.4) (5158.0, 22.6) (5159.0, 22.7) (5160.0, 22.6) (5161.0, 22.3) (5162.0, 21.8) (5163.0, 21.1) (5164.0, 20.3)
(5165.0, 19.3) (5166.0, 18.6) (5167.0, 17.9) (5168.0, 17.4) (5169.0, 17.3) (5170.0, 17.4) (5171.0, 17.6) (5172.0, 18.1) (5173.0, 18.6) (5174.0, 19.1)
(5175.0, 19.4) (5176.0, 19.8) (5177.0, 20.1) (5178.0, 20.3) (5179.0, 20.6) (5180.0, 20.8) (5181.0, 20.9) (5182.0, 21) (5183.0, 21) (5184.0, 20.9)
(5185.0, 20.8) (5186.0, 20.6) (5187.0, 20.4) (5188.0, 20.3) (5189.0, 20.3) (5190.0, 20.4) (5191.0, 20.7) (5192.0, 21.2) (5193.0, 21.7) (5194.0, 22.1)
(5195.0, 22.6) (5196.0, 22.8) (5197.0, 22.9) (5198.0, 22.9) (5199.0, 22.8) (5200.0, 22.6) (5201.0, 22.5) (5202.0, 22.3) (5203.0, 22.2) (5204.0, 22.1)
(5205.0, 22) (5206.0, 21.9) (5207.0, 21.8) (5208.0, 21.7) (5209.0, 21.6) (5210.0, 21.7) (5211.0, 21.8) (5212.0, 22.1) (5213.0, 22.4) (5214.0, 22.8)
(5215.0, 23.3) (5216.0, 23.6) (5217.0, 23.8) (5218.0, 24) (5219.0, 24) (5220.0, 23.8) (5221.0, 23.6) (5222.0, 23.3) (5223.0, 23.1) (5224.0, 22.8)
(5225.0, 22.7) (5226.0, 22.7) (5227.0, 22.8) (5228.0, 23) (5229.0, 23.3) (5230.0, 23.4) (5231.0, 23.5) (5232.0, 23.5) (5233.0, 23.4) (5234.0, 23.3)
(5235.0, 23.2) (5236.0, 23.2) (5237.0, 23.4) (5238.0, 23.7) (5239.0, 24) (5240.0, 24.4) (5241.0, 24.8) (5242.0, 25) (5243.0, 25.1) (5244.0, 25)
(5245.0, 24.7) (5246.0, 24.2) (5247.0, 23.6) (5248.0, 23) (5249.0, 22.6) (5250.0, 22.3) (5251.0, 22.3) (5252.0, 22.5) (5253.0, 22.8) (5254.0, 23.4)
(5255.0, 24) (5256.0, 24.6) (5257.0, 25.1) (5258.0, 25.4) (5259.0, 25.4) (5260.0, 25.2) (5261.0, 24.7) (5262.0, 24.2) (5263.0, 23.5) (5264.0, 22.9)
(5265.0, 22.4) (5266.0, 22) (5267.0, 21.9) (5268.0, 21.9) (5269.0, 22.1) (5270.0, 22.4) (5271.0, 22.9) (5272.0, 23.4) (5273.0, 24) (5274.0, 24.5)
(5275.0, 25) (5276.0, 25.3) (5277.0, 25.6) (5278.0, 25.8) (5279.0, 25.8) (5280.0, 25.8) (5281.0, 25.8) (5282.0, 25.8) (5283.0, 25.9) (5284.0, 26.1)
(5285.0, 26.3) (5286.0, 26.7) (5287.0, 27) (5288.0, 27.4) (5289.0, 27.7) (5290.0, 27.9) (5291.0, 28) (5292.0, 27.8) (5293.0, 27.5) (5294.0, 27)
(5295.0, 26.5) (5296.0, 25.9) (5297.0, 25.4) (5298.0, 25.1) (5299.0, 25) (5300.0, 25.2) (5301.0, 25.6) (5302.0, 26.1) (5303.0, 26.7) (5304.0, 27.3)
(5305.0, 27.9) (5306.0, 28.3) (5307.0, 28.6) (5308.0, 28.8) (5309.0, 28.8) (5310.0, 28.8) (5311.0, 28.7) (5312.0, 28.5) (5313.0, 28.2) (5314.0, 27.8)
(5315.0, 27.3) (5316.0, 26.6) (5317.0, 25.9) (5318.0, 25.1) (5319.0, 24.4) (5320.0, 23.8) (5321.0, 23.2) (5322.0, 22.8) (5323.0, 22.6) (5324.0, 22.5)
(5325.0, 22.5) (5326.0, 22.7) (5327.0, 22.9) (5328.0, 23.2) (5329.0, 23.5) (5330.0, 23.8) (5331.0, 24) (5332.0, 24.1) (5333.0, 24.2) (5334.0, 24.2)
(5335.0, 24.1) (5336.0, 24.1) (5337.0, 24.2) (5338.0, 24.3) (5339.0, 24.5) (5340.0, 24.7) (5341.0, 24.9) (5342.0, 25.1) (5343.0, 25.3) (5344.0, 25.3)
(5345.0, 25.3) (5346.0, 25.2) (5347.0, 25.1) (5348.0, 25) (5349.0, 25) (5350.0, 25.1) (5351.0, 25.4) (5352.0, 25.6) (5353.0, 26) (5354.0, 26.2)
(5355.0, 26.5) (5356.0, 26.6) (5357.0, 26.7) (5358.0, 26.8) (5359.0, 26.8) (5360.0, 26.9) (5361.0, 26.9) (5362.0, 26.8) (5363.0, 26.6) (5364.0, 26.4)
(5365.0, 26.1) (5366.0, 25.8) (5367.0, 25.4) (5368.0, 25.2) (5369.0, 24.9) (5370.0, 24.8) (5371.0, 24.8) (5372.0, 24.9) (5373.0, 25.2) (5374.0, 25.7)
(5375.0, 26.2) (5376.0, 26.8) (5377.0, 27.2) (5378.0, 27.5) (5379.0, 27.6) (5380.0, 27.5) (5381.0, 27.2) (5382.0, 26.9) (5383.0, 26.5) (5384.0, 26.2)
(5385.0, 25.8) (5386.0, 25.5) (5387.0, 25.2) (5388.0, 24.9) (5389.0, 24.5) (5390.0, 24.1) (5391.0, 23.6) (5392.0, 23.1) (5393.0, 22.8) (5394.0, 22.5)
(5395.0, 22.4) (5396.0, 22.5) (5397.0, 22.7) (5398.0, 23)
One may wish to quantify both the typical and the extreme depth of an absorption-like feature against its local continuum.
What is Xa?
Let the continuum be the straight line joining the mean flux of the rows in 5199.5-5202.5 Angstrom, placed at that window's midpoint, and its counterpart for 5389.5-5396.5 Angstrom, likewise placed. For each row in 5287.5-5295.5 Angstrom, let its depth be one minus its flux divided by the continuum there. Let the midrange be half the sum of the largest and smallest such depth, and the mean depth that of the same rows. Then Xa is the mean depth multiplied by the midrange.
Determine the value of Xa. 0.04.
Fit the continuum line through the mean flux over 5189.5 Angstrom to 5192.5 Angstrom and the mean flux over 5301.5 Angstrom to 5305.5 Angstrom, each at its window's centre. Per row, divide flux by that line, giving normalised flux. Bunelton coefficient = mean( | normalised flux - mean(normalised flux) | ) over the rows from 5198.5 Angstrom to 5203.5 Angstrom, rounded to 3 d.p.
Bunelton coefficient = 0.012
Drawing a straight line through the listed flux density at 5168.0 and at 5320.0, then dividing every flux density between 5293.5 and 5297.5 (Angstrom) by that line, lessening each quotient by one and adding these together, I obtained 0.60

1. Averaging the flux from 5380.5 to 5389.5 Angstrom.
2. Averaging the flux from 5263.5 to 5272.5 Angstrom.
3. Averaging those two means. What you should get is 24.1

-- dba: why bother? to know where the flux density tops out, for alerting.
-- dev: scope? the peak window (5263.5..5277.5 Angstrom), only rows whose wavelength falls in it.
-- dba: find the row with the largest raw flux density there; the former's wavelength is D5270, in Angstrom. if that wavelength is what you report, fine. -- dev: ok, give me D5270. 5277.0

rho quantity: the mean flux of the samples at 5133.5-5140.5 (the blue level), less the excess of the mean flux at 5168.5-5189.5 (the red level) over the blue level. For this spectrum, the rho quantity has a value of 27.8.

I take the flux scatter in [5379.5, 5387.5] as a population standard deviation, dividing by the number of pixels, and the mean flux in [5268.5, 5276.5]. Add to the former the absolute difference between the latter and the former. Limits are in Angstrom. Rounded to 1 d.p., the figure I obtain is 23.7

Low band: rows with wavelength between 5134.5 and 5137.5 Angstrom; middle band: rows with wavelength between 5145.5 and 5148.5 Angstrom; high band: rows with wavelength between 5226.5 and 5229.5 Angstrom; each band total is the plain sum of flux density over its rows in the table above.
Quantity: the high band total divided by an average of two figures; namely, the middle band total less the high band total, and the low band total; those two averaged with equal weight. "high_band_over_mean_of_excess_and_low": 1.93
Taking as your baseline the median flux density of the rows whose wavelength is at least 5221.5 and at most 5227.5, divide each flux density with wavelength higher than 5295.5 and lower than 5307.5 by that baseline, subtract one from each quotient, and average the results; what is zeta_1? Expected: 0.16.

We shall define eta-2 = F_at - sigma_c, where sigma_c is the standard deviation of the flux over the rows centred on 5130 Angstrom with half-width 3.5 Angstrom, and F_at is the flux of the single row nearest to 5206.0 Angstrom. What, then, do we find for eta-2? 21.3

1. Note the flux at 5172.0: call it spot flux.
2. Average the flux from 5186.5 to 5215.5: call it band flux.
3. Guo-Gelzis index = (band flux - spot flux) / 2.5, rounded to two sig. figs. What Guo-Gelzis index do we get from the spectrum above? 1.5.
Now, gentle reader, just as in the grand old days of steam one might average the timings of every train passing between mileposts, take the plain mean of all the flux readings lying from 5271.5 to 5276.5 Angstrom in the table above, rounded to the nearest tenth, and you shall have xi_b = 24.4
